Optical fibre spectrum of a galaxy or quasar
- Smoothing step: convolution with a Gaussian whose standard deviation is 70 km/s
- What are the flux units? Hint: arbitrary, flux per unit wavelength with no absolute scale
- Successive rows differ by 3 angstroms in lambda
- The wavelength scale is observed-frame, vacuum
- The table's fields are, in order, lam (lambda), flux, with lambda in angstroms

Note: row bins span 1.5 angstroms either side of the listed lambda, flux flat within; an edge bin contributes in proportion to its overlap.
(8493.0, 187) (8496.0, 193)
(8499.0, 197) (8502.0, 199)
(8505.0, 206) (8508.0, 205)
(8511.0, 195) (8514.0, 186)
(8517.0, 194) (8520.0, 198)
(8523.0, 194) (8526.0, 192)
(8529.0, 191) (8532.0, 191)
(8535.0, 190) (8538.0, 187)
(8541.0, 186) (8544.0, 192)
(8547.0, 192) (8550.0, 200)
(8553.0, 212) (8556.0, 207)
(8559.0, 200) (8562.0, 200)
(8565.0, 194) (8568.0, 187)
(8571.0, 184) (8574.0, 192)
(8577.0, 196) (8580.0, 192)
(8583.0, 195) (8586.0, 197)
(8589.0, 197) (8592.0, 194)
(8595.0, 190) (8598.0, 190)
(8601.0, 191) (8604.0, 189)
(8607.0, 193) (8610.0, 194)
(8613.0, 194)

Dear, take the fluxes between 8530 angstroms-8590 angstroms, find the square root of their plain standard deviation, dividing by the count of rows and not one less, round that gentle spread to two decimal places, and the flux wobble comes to 2.60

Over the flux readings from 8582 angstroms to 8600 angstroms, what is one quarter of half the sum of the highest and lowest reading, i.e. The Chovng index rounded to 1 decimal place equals 48.4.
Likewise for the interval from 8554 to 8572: 48.9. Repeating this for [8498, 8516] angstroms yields 49.0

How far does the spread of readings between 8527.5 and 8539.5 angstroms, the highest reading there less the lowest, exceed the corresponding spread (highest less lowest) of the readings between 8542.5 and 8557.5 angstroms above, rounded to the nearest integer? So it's -16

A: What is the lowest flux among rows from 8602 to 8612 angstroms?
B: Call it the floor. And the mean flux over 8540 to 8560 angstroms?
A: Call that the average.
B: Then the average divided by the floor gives 1.05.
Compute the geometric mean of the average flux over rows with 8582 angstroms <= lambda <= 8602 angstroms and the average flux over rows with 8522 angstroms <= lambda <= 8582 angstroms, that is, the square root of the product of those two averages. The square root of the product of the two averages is 194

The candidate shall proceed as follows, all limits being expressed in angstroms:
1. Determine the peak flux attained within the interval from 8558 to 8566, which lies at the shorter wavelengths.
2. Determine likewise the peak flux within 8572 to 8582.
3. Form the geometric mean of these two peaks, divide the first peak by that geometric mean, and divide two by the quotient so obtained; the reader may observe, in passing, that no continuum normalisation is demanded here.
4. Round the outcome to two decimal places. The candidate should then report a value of 1.98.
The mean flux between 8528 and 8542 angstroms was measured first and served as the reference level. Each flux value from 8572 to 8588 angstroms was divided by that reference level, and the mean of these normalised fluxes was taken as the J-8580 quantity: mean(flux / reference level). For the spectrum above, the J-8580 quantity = 1.03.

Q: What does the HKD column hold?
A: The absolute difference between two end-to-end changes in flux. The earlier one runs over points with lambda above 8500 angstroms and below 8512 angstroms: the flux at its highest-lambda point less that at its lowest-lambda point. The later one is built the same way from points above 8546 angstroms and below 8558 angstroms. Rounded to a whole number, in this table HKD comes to 19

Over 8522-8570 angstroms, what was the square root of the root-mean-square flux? 14.0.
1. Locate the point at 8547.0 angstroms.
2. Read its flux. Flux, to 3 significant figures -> 192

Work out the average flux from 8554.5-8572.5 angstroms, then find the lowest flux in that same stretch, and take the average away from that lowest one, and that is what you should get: -11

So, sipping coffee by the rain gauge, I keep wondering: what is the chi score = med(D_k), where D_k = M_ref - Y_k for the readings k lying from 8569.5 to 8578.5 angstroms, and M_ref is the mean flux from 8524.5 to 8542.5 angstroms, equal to -2.5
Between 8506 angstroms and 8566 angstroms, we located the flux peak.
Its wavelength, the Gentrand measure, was 8553.0 angstroms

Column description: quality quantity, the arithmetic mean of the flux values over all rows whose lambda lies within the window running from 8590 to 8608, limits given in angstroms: 191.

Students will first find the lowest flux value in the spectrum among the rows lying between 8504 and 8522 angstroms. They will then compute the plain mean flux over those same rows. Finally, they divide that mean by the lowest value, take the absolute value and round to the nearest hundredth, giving 1.06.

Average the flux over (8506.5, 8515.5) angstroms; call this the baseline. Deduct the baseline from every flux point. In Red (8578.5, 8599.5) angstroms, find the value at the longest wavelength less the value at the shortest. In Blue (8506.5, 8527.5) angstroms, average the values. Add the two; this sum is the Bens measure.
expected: -2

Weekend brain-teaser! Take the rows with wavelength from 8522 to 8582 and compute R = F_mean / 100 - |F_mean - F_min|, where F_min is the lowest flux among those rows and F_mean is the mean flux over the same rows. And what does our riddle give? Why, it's -8.0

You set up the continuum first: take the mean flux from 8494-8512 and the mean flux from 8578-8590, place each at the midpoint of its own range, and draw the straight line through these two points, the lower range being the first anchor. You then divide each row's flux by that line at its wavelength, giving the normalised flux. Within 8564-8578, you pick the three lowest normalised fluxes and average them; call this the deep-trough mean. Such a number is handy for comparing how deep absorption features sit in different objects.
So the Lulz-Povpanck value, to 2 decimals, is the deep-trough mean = 0.96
